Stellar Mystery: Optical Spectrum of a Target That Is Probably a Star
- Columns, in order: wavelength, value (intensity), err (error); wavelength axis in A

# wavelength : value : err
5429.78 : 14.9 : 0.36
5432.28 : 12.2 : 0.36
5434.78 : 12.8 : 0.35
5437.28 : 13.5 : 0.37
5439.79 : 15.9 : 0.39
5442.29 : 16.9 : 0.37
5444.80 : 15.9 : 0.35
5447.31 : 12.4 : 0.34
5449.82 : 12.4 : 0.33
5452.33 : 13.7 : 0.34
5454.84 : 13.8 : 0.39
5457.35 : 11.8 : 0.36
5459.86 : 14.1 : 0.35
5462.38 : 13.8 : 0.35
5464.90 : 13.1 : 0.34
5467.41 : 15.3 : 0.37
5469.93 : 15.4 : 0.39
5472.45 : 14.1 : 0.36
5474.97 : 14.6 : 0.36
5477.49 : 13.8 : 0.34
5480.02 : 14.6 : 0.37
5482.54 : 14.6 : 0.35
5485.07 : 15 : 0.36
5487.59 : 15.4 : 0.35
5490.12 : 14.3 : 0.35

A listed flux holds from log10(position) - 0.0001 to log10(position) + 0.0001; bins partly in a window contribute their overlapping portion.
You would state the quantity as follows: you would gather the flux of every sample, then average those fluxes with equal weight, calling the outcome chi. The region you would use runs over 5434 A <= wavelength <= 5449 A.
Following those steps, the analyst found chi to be 14.6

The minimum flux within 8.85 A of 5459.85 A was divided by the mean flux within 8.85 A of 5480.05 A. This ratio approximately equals 0.809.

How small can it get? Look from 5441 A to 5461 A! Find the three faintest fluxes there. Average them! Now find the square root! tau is 3.49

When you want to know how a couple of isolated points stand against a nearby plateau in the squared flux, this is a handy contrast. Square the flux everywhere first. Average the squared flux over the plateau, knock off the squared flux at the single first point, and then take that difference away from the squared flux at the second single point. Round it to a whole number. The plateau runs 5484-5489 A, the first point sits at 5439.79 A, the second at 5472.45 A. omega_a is 221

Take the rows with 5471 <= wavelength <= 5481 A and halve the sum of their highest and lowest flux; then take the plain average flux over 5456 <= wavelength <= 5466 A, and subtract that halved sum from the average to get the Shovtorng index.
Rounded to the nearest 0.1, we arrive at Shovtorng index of -1.0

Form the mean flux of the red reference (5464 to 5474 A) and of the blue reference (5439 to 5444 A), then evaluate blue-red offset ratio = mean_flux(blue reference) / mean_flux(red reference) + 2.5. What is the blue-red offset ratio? 3.63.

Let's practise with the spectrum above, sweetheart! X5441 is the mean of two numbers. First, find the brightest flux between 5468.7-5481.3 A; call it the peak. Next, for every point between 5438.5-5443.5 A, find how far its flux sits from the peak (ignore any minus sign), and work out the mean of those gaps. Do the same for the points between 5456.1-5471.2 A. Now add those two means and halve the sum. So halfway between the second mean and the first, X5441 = 1.2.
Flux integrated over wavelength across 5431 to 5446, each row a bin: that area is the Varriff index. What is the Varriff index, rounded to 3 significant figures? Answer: 218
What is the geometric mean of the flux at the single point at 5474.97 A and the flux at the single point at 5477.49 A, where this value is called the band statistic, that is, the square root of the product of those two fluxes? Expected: 14.2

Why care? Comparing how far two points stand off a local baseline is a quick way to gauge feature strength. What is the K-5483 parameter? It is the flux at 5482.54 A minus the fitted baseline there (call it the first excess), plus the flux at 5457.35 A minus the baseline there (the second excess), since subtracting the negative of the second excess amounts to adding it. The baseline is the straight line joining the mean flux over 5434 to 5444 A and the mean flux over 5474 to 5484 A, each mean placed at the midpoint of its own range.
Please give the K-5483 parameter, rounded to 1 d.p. -2.6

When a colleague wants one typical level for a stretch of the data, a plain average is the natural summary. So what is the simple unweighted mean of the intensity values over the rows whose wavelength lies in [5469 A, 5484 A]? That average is 14.5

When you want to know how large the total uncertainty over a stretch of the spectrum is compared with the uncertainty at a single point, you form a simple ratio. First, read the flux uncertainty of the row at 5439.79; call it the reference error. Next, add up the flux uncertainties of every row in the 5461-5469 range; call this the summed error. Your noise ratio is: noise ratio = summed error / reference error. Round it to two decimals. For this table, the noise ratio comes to 2.72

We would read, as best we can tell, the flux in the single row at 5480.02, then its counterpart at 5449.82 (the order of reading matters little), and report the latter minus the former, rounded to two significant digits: -2.2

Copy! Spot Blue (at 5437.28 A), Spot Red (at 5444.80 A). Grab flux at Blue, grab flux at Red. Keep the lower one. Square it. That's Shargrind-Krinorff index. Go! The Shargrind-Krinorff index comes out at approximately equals 182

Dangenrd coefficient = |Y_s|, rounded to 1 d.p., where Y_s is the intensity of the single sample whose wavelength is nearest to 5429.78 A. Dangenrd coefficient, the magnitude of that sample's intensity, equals 14.9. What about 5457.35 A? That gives 11.8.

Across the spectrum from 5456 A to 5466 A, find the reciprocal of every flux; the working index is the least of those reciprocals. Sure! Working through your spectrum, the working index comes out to 0.0709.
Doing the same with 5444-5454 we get 0.0629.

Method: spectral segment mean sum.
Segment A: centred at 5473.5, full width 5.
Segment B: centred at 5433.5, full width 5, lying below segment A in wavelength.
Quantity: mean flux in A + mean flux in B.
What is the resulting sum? 26.9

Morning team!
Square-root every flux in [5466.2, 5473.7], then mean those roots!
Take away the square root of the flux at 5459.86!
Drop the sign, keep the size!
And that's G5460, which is 0.11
